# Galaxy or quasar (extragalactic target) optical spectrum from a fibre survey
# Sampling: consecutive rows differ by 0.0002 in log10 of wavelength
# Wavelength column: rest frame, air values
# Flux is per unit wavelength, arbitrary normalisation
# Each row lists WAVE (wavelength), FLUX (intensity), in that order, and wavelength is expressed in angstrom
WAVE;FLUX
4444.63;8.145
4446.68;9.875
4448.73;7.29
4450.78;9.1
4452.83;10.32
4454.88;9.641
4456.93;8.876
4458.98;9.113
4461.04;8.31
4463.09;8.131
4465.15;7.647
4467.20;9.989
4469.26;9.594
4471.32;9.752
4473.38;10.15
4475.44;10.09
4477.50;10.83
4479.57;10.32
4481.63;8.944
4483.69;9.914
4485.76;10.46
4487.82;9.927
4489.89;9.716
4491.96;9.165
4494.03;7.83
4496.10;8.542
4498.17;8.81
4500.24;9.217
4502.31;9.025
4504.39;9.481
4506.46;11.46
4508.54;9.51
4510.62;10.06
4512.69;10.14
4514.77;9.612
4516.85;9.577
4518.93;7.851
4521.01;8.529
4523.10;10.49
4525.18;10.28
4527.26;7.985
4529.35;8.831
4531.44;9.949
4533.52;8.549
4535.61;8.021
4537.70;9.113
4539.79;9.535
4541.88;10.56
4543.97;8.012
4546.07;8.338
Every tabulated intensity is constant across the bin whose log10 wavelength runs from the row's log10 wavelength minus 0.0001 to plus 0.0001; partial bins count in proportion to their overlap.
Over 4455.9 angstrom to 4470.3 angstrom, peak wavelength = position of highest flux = 4467.20 angstrom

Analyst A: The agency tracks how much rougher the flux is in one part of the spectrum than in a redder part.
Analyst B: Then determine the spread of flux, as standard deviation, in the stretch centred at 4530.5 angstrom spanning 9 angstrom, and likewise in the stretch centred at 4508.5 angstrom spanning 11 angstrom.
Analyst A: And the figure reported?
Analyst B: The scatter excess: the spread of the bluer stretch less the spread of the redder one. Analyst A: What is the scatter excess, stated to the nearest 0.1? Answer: 0.0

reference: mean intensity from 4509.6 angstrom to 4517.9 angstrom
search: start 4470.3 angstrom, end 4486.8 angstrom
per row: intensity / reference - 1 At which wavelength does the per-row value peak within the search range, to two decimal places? 4477.50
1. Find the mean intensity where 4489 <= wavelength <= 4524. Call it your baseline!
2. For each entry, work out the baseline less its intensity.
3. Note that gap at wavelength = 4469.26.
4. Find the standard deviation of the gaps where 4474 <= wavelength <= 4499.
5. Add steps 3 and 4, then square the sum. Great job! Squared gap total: 0.4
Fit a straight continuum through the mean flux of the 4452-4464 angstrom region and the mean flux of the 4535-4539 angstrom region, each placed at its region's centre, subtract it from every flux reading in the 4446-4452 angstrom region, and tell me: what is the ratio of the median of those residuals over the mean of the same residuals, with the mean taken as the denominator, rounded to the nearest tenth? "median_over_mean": 0.0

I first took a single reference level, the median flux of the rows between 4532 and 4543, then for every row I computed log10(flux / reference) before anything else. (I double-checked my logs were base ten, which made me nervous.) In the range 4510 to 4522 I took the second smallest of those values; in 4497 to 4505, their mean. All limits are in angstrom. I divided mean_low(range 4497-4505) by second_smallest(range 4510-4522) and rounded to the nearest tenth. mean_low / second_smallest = 0.0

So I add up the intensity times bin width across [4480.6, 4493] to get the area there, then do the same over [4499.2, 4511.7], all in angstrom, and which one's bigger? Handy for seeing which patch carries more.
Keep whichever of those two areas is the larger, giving 122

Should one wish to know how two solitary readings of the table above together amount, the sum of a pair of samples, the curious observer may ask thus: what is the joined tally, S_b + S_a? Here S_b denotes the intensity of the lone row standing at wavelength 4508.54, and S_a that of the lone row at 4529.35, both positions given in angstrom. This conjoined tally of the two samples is 18.3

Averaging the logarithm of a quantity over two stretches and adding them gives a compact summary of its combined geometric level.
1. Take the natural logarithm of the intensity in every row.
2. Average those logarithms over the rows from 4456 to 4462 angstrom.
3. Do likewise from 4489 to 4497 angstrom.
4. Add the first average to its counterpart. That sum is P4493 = 4.34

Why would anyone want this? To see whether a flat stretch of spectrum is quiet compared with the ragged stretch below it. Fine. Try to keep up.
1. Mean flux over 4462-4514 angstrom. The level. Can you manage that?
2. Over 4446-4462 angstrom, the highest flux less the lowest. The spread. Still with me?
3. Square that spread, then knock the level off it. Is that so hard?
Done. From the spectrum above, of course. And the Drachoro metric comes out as -0.4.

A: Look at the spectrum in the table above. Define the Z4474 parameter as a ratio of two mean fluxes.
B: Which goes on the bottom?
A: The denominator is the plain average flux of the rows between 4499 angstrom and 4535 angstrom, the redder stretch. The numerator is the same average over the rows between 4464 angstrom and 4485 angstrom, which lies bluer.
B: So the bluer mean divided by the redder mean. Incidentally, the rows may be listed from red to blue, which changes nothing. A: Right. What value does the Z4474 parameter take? 1.03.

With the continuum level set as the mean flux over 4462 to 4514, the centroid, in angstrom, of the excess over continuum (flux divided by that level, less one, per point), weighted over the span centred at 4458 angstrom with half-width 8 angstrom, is 4462.8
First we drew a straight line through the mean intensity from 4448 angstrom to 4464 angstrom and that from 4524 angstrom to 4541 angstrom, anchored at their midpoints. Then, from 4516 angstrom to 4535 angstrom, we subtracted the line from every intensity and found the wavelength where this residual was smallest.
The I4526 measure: 4518.93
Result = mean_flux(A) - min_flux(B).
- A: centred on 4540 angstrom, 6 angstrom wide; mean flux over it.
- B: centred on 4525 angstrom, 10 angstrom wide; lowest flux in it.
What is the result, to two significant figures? 1.8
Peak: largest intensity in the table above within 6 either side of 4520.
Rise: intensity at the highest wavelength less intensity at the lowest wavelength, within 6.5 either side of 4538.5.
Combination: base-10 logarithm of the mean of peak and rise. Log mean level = 0.697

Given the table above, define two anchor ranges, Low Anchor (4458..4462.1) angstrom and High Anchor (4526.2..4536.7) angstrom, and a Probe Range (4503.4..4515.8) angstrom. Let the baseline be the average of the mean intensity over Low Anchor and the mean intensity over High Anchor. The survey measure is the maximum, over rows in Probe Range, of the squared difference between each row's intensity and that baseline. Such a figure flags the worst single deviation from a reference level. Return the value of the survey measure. 7.7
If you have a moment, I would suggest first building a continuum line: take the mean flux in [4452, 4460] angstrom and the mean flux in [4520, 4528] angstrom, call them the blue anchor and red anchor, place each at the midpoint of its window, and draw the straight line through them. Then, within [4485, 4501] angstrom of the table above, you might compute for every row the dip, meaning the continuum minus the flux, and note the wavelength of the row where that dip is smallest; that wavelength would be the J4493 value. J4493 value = 4485.76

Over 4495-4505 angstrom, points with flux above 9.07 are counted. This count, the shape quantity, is 2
